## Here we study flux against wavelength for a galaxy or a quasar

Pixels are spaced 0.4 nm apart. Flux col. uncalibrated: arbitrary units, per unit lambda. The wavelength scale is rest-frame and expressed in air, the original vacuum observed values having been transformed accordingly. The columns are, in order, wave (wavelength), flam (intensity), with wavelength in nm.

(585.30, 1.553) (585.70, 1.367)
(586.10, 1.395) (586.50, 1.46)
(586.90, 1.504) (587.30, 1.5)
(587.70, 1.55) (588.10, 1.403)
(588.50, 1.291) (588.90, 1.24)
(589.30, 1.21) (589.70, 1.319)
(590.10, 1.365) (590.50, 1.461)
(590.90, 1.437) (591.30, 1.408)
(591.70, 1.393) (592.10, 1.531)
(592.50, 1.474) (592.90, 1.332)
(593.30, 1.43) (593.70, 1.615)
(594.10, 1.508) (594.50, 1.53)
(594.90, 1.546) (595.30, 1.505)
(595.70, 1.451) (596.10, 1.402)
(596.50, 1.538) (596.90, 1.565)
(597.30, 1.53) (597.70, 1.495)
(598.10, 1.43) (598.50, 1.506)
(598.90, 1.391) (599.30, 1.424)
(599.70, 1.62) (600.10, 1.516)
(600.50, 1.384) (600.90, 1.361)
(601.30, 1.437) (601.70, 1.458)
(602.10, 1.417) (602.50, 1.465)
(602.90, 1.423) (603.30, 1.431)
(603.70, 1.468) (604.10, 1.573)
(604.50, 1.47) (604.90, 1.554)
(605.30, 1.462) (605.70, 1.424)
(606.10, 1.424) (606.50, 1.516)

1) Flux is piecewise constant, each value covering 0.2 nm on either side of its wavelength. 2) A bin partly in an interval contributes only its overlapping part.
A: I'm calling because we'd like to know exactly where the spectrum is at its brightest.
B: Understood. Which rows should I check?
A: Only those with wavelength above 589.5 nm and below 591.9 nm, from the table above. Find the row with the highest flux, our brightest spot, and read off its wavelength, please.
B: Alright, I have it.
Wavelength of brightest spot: 590.50 nm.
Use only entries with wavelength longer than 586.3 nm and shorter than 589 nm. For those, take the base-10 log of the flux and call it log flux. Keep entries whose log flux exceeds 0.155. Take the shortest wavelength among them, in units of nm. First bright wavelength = 586.50 nm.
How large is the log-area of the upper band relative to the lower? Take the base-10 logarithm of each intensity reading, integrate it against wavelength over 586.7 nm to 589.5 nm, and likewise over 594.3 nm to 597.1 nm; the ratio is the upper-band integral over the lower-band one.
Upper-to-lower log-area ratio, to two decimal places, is 1.27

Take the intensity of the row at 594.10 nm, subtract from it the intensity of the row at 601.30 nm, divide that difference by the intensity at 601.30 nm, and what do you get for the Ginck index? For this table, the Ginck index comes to 0.05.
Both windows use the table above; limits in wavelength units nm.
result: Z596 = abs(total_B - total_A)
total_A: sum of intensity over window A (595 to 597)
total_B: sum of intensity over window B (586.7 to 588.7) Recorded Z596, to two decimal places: 0.21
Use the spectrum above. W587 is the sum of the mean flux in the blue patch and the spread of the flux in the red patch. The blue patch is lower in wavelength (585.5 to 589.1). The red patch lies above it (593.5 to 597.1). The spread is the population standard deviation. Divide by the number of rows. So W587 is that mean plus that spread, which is 1.47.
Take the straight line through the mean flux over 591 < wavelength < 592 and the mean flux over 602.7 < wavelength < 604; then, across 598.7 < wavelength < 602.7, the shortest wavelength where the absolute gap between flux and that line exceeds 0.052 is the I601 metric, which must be 599.70 nm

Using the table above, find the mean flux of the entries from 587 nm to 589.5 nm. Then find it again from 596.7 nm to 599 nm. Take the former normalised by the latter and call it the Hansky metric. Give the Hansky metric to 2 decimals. 0.92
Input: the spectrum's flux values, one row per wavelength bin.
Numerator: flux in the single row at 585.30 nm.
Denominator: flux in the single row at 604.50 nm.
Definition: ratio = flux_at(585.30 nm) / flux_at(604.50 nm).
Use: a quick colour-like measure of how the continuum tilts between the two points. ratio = 1.06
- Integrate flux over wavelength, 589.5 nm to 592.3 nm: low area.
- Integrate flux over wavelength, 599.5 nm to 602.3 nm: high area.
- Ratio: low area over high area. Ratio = 0.97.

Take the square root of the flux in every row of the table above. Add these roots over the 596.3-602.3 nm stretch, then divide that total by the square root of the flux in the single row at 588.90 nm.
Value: 16.3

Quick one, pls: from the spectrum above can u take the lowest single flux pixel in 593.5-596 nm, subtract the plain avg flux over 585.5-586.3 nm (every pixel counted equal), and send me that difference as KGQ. 0.07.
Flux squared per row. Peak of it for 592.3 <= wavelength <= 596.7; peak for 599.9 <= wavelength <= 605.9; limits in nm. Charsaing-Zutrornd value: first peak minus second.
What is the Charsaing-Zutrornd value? 0.1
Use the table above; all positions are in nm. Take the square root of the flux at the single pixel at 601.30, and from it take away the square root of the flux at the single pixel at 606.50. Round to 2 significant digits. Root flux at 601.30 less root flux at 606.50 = -0.033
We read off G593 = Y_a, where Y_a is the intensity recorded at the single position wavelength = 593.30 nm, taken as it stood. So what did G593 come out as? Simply 1.43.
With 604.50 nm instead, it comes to 1.47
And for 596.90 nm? 1.565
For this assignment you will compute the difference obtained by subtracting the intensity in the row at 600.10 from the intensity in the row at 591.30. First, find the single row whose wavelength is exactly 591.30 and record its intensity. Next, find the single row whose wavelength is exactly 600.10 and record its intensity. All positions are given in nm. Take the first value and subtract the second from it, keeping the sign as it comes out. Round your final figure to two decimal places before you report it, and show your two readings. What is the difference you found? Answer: -0.11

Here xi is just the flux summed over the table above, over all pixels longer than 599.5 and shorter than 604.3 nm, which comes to 17.6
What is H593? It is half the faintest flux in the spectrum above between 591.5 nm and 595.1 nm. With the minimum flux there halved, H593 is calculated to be 0.666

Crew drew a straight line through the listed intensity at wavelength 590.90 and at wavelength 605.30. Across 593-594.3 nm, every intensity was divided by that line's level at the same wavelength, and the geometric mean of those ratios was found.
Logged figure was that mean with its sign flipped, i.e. -1.05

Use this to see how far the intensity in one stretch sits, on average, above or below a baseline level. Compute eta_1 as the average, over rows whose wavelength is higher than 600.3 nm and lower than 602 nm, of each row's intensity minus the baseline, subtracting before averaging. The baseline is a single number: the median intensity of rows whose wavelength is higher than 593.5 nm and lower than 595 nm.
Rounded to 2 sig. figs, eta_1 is -0.13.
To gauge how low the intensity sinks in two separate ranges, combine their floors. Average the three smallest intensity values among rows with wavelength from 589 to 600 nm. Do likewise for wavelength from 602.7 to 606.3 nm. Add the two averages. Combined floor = 2.71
